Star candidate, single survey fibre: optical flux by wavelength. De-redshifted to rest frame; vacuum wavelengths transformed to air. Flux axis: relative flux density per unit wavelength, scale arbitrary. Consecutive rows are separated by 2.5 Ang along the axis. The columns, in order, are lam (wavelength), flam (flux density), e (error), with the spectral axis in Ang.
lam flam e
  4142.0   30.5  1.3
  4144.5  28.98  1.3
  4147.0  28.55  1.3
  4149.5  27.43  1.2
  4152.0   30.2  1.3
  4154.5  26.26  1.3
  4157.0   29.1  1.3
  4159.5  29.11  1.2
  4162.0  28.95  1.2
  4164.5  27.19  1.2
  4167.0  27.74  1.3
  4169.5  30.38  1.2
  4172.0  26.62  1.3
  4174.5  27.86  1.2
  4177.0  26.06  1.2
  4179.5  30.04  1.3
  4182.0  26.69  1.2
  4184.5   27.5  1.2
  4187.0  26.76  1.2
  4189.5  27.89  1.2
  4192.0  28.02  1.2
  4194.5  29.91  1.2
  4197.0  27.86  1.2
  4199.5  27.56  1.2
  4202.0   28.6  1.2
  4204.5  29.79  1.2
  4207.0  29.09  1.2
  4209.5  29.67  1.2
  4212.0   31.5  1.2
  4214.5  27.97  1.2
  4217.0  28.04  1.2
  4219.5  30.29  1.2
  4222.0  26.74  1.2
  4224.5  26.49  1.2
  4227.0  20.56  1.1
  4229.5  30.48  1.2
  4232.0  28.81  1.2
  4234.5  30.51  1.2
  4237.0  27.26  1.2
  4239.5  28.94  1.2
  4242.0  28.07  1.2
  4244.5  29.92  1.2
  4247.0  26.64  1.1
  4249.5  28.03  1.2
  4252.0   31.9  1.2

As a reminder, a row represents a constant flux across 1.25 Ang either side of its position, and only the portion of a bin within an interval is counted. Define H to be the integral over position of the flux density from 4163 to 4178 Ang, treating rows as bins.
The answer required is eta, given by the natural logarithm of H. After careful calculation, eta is 6.03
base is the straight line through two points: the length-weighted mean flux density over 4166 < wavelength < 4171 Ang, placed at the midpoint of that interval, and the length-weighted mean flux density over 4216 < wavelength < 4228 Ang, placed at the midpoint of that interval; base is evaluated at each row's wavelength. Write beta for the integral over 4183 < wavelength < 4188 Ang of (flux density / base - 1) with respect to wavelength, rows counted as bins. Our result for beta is -0.19 Ang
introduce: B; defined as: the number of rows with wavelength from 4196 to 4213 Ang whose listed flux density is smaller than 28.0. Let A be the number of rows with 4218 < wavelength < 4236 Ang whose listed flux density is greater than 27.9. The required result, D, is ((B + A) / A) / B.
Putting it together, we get 0.75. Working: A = 4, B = 2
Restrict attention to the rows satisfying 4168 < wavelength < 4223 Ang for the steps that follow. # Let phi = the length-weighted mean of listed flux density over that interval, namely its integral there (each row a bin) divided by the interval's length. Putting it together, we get 28.4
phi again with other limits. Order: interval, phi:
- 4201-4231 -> 28.3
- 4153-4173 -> 28.2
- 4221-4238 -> 27.3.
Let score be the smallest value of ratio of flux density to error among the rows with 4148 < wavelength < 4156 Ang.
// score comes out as 20.2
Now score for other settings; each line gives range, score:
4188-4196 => 23.2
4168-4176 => 20.5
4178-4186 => 22.2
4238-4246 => 23.4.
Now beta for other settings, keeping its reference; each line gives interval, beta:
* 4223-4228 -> -0.48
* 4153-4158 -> -0.32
